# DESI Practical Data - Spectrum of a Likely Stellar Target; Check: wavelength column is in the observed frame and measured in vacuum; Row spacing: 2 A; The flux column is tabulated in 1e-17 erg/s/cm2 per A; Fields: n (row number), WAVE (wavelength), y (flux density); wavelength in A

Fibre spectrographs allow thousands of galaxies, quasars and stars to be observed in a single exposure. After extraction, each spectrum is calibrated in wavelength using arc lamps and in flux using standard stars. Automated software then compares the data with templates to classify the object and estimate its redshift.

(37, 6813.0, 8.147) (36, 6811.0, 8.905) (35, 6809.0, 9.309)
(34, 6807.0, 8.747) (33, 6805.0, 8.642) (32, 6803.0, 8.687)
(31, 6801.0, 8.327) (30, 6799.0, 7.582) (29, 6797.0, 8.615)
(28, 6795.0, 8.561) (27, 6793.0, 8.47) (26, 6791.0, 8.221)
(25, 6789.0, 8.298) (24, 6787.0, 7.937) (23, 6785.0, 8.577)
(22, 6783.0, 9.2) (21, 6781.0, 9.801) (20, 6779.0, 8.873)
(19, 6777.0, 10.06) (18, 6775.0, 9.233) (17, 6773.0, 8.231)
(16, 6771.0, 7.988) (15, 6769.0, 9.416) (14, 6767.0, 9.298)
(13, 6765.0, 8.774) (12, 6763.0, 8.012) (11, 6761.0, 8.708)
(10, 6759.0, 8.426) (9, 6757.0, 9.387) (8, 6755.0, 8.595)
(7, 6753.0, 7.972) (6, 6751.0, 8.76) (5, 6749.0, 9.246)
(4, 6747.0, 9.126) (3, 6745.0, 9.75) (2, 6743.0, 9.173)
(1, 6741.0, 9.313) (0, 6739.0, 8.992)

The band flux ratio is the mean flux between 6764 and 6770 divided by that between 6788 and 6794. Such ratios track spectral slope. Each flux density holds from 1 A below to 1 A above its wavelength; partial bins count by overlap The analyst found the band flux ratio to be 1.10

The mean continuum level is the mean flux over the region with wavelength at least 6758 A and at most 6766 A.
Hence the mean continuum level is 8.48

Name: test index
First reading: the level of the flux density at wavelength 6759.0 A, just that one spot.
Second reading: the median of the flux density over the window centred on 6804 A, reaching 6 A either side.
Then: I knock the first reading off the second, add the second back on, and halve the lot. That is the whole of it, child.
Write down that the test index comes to 4.5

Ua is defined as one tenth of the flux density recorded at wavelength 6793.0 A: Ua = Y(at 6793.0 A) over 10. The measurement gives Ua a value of 0.847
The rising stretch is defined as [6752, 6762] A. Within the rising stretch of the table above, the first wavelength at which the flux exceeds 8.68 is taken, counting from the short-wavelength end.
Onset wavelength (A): 6757.0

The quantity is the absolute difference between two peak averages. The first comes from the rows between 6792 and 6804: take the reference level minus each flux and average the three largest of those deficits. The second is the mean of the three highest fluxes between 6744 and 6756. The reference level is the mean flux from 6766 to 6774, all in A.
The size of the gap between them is 8.8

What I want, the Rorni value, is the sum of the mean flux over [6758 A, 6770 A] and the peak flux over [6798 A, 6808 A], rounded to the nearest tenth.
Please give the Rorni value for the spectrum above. 17.5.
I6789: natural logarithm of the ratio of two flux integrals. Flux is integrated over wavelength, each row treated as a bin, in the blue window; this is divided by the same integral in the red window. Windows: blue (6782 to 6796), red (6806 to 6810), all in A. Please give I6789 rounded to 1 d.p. 1.2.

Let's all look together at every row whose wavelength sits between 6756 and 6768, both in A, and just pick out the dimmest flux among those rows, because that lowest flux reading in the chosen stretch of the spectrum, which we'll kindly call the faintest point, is 8.012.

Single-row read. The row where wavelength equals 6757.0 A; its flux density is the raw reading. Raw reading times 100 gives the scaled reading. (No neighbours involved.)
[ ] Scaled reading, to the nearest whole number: 939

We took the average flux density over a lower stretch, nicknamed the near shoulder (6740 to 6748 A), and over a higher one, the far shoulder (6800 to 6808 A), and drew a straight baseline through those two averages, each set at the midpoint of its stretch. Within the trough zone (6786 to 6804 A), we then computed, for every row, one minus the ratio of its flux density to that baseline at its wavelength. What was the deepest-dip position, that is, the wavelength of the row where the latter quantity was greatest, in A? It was 6799.0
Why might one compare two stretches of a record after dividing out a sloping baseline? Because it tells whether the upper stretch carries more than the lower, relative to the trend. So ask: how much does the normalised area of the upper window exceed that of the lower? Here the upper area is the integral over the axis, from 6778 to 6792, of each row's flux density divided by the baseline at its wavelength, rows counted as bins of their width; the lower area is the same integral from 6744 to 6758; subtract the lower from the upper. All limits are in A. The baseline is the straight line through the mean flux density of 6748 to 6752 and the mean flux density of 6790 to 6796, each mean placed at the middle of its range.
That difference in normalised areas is 0.3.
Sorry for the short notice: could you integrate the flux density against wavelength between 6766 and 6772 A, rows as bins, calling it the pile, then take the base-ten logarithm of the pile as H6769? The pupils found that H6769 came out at 1.73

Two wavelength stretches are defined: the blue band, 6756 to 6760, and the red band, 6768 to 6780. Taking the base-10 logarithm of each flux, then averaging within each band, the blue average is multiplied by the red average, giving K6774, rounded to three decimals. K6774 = 0.903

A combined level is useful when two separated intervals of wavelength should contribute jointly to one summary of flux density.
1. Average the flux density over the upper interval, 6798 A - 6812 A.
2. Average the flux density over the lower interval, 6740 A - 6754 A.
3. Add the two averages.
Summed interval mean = 17.6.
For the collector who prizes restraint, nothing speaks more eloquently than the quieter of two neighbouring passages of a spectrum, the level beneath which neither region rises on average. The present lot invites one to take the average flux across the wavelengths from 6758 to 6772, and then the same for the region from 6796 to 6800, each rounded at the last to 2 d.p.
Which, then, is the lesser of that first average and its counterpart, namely 8.10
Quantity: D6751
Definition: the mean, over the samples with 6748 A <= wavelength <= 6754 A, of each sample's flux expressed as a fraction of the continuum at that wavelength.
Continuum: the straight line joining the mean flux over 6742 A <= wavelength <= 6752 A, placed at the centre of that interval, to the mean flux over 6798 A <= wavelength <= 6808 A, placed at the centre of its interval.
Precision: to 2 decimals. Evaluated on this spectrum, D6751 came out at 0.95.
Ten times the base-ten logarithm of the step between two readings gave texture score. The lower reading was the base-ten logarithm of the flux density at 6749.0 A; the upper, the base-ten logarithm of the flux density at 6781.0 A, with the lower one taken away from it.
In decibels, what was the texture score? -16.0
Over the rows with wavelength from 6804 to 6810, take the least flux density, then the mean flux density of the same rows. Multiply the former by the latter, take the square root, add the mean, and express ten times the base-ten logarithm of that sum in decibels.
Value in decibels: 12.5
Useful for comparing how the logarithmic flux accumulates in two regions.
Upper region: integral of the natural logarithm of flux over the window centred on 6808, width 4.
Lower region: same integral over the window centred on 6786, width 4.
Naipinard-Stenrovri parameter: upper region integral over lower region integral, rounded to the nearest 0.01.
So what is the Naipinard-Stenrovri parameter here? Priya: 1.04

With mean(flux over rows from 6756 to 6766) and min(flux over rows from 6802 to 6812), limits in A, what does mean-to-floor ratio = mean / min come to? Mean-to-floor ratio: 1.00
